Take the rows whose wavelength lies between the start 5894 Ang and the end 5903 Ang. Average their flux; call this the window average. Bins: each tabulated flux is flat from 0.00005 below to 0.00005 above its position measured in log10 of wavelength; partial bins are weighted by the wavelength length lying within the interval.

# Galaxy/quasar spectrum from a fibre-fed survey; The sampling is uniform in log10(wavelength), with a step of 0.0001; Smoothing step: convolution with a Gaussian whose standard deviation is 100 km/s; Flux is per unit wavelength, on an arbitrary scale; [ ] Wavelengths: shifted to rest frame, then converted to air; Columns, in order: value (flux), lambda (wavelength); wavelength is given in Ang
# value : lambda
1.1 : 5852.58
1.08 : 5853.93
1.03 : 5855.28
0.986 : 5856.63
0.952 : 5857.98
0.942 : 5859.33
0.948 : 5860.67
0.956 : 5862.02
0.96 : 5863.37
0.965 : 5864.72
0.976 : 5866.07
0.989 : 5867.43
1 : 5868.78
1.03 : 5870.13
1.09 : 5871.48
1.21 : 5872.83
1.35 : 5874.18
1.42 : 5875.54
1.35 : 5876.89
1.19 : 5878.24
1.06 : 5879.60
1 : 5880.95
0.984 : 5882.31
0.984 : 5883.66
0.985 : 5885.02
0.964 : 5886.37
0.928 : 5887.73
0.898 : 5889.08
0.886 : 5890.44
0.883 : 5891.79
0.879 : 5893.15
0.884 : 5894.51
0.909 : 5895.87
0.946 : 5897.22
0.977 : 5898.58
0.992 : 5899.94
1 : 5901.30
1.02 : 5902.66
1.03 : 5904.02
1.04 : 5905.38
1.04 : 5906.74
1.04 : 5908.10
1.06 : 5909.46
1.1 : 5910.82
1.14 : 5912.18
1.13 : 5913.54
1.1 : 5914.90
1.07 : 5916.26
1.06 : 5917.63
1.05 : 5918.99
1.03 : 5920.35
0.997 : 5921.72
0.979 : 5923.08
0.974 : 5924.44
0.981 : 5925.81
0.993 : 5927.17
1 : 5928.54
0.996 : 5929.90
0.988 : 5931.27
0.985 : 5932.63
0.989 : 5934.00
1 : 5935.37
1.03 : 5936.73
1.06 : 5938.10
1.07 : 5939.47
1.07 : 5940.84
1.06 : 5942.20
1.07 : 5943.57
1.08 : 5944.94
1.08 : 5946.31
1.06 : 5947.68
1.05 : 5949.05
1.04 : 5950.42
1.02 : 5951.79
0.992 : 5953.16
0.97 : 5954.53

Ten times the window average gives 9.6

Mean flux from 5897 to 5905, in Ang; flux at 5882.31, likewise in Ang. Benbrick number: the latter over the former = 0.99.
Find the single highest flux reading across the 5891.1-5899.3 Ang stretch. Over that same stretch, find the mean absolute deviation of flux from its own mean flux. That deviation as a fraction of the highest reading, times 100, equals 3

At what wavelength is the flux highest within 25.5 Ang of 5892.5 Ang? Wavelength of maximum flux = 5875.54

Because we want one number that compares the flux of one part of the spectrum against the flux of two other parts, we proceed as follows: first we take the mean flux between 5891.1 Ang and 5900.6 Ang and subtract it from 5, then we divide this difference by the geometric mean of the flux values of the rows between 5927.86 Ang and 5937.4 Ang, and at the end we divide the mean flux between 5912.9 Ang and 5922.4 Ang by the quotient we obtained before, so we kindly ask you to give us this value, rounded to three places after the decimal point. 0.260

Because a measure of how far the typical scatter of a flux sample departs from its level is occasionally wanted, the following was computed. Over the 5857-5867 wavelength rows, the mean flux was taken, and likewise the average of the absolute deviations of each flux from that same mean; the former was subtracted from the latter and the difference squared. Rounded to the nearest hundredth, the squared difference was 0.90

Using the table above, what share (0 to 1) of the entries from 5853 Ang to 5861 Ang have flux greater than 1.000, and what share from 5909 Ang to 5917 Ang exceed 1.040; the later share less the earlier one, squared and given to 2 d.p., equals 0.44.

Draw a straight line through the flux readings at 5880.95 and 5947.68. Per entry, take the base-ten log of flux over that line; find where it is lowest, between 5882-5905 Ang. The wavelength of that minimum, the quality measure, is 5893.15 Ang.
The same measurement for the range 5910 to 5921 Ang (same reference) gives 5920.35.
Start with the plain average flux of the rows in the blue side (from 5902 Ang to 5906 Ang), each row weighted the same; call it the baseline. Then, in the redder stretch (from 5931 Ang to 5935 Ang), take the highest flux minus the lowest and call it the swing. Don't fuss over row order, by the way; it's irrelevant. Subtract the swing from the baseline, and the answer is 1.03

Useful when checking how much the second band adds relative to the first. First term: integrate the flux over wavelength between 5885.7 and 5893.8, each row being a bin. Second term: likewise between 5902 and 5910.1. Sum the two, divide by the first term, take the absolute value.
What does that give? 2.15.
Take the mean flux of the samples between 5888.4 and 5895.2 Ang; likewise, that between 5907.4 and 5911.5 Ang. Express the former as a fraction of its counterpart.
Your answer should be 0.83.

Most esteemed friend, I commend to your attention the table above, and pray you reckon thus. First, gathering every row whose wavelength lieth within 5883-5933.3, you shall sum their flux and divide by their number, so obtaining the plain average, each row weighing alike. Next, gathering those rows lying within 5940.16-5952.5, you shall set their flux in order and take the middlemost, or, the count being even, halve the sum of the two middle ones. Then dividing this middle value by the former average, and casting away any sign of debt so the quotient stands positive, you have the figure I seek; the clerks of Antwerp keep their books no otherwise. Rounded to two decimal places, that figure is 1.06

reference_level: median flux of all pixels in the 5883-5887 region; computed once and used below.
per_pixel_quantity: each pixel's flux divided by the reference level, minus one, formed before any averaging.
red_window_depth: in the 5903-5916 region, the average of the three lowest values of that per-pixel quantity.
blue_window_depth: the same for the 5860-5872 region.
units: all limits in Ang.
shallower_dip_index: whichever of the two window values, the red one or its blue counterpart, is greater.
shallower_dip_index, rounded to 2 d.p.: 0.05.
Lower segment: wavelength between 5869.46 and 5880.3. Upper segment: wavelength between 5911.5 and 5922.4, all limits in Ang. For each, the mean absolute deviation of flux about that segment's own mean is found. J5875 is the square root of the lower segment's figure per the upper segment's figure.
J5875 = 1.8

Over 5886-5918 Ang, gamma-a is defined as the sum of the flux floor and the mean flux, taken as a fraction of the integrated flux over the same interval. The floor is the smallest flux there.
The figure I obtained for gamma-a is 0.06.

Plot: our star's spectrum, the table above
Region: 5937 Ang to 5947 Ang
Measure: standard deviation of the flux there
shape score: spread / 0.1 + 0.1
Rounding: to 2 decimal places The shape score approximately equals 0.18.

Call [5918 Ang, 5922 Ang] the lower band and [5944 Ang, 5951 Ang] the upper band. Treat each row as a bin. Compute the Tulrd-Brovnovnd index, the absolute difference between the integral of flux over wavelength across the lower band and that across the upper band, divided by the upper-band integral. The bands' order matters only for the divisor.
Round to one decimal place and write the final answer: 0.4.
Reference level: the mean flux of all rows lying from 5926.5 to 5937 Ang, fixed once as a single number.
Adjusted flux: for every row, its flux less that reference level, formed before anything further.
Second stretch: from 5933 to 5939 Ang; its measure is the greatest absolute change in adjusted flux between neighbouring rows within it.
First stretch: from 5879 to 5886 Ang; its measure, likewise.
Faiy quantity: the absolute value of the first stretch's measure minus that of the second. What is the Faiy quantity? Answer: 0.030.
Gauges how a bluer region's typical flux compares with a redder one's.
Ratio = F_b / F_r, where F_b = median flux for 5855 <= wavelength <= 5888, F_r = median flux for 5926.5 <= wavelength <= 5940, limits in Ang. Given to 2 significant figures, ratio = 0.99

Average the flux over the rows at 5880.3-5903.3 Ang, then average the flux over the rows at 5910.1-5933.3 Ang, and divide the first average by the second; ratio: 0.92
